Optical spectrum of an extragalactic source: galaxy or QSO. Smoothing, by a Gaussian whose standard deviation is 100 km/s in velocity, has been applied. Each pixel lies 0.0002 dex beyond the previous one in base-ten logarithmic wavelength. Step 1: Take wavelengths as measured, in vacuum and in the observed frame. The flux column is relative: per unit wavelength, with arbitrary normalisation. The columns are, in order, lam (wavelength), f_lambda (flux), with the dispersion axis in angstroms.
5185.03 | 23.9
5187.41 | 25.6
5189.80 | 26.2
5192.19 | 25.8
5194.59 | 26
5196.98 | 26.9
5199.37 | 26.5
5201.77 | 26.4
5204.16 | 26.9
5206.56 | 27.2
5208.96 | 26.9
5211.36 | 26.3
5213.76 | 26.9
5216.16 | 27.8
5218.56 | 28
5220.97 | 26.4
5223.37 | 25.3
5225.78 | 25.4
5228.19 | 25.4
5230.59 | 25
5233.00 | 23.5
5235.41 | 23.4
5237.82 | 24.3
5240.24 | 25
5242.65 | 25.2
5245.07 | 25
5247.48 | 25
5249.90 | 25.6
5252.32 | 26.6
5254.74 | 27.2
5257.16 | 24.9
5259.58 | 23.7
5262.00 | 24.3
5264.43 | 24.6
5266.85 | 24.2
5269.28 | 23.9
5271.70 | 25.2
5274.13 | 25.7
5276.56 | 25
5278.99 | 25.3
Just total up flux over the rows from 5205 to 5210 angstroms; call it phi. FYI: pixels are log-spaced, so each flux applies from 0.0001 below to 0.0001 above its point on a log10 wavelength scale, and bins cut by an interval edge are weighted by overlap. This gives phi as 54.1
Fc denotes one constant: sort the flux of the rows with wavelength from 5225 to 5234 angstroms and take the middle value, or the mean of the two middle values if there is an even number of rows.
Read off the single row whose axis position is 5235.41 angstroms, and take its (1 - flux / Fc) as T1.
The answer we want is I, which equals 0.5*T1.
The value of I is 0.036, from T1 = 0.07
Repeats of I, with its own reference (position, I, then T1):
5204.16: -0.034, -0.07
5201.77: -0.024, -0.05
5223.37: -0.002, 0.00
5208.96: -0.034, -0.07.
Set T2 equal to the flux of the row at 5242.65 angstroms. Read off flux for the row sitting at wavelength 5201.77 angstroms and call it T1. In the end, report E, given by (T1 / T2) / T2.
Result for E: 0.0416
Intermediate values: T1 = 26.4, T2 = 25.2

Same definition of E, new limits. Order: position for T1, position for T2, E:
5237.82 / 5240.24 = 0.0389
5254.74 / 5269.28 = 0.0476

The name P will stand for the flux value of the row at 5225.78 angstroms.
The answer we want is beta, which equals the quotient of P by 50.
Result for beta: 0.508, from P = 25.4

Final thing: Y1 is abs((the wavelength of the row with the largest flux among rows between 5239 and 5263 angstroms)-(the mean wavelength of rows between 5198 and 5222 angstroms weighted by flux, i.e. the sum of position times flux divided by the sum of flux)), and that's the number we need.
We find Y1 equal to 44.5 angstroms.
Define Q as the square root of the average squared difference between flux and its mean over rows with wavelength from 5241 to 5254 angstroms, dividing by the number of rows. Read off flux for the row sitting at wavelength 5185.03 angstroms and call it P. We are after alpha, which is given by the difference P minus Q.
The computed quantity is 23.3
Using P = 23.9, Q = 0.6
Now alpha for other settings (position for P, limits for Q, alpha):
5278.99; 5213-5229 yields 24.2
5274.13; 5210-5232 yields 24.7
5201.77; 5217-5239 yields 25.1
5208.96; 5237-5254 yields 26.2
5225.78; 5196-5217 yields 25.0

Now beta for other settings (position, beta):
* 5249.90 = 0.512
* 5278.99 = 0.506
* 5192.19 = 0.516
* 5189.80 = 0.524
